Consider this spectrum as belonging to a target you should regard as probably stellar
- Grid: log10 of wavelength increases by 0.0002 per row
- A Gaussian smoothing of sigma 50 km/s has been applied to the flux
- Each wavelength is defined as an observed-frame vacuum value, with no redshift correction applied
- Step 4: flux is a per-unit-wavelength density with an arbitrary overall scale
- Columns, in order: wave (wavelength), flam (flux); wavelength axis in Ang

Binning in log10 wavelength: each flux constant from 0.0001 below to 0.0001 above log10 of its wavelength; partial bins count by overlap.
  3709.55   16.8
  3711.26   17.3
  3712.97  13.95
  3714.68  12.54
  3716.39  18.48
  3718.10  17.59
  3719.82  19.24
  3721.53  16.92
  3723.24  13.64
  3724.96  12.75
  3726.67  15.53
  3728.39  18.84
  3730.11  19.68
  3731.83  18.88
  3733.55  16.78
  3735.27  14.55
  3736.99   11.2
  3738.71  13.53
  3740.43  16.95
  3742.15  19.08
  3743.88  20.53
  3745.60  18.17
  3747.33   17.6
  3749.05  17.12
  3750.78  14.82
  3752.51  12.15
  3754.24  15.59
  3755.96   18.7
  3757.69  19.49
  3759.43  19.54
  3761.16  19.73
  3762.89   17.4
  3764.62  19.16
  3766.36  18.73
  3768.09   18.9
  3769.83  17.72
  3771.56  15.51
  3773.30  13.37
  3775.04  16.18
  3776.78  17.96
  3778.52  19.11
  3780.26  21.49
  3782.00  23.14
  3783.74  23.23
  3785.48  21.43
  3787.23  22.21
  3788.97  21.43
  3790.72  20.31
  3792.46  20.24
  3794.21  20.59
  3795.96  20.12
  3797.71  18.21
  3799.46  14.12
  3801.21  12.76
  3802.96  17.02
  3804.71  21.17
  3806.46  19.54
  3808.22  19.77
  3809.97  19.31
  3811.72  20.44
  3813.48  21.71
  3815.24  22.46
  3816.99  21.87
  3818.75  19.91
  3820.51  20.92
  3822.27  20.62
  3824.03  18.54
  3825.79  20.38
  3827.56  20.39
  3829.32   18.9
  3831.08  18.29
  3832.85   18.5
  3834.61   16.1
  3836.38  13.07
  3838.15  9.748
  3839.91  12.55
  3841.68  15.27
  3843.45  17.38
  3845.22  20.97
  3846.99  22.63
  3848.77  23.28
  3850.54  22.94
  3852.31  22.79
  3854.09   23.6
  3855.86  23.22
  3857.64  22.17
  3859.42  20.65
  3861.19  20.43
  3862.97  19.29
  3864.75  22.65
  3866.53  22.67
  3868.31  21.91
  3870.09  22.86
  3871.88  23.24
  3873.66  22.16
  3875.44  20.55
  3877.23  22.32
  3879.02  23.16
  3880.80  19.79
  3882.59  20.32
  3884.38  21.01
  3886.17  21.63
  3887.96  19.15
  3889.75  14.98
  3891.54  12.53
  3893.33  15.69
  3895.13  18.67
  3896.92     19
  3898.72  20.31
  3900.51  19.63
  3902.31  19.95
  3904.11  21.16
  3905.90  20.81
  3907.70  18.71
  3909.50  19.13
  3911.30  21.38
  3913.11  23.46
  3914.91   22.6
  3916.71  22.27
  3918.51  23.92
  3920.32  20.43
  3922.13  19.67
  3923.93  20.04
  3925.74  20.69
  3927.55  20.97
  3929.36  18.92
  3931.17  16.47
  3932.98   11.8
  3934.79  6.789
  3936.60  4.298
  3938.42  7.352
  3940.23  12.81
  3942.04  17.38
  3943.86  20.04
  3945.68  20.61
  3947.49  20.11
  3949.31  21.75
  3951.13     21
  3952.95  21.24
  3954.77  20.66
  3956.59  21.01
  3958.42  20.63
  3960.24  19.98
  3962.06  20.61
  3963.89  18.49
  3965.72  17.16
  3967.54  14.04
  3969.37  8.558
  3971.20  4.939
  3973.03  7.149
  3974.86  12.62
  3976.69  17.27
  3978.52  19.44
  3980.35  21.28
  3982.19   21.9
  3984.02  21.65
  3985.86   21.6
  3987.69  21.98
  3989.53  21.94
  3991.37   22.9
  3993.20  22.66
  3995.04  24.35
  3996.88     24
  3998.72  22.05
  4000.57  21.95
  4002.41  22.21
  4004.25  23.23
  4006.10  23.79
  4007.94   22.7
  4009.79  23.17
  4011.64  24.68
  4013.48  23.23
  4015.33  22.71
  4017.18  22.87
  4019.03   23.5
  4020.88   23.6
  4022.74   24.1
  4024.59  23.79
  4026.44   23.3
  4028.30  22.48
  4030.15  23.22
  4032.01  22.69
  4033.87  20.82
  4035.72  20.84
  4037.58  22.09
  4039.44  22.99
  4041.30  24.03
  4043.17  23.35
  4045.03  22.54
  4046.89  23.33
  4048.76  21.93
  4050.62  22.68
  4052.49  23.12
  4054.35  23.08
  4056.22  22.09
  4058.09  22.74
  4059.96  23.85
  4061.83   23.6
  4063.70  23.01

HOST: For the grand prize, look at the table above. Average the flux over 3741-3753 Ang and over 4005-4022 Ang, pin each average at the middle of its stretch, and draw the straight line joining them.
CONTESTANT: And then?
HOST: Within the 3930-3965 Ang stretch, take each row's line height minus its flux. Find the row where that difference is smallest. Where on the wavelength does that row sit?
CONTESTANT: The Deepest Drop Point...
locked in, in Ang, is 3949.31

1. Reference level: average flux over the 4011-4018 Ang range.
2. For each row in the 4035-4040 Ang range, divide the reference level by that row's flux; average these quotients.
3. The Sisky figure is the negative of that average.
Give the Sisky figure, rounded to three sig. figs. -1.07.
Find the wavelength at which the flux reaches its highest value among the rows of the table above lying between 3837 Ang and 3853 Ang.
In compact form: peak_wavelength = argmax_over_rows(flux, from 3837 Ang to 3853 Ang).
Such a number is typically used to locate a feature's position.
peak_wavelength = 3848.77 Ang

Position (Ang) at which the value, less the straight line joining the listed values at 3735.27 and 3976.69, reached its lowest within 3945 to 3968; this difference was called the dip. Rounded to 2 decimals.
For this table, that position 3967.54 Ang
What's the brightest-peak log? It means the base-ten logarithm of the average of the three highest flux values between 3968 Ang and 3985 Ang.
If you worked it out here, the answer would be 1.33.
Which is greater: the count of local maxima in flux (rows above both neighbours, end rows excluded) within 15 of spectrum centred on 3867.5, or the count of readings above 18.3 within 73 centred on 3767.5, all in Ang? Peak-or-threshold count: 21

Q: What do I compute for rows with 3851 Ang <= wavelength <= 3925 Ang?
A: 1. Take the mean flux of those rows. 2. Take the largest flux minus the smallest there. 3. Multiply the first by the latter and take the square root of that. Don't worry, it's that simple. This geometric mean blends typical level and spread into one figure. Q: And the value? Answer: 15.4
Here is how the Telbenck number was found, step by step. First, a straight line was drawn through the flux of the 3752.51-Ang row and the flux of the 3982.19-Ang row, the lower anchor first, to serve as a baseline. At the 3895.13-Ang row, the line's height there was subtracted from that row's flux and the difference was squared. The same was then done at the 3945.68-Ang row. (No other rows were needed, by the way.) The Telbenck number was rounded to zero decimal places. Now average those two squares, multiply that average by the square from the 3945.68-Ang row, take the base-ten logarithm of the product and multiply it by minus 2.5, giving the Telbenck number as 5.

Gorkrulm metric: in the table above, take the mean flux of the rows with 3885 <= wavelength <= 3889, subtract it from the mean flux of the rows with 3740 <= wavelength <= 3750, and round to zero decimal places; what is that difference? -2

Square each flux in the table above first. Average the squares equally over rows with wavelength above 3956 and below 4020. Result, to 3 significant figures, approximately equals 426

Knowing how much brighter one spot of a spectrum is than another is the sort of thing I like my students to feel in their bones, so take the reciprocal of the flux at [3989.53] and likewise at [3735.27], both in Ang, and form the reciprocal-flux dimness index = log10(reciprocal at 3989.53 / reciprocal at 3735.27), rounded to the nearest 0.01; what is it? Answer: -0.18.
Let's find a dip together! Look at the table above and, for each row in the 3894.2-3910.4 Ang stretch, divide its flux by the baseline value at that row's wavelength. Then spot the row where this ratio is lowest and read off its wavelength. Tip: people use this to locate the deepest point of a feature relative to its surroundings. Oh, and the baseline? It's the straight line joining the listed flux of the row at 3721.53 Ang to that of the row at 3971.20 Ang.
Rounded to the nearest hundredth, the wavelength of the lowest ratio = 3895.13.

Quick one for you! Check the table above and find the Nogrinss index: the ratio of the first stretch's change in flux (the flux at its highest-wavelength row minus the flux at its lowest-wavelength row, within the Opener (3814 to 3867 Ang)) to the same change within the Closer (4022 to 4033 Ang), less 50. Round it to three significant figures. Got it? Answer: -50.1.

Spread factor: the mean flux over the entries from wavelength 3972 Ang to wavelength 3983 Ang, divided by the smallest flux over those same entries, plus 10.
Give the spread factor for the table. 12.3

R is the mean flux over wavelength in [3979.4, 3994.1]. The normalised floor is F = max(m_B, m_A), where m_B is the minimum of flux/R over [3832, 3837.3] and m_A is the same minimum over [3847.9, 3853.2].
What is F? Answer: 1.04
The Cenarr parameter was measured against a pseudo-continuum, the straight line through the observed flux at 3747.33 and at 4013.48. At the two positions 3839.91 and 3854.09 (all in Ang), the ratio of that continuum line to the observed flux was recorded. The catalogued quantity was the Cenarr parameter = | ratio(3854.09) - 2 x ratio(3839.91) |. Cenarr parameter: 2.28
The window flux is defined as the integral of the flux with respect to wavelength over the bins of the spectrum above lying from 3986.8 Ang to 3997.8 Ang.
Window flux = 253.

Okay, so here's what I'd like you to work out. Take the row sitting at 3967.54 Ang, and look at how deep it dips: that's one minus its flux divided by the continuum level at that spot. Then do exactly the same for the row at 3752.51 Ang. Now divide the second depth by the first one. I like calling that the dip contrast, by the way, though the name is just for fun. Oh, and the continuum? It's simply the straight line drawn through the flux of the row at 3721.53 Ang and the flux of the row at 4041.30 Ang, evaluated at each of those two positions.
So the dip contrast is 0.8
